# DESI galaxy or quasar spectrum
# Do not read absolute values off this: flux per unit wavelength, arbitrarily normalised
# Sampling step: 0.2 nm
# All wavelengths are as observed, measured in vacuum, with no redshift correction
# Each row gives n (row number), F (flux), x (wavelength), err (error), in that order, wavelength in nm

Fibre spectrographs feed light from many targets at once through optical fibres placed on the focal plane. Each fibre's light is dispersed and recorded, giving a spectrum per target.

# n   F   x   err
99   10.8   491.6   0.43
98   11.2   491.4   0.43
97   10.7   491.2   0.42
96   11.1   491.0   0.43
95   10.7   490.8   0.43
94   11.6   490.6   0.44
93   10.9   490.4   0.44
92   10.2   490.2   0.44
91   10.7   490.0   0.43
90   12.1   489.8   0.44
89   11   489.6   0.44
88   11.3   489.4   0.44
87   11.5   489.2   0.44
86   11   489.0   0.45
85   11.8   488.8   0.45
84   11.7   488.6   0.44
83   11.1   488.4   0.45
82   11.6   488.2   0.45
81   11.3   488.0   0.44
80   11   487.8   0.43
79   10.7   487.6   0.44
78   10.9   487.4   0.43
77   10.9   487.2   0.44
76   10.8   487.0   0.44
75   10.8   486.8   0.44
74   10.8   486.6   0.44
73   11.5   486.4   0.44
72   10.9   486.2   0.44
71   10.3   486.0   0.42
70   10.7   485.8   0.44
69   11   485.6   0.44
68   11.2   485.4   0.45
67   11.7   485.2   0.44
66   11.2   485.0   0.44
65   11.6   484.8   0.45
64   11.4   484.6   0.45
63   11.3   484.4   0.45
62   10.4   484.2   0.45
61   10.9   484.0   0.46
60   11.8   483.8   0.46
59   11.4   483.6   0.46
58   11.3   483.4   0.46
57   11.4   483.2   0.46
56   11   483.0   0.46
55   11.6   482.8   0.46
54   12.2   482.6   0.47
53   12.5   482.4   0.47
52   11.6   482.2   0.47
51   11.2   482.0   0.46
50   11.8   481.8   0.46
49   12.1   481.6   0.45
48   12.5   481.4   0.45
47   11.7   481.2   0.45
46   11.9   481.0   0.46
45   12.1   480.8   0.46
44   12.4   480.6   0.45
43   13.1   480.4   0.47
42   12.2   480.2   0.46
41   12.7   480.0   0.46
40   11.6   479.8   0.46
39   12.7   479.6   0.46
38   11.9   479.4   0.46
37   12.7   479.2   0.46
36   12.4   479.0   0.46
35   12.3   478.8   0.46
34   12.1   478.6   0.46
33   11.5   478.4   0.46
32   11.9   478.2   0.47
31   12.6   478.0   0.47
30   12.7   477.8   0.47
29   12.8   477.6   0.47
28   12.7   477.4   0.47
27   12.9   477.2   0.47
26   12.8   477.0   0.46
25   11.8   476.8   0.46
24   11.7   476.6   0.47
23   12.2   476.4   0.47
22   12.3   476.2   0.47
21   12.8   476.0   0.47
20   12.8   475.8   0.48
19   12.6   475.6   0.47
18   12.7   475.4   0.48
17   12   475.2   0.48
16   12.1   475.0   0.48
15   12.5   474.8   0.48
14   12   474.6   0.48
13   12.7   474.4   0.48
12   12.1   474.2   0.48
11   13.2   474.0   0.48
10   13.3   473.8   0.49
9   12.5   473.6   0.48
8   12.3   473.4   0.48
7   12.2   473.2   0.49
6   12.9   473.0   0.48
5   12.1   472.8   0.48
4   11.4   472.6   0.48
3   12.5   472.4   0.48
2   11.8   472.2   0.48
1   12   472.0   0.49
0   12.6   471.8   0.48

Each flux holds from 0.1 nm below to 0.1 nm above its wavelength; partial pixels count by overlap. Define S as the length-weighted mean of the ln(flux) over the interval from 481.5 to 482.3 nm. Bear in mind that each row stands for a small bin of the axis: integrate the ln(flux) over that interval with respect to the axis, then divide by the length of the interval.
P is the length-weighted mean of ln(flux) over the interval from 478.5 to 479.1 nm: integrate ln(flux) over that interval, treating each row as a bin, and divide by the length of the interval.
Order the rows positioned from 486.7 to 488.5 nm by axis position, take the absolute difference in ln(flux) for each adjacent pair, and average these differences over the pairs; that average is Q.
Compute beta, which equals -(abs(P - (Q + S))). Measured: -0.03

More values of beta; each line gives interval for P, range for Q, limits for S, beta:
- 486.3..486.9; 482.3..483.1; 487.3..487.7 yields -0.02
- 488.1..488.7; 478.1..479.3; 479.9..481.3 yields -0.10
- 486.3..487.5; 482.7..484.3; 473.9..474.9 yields -0.17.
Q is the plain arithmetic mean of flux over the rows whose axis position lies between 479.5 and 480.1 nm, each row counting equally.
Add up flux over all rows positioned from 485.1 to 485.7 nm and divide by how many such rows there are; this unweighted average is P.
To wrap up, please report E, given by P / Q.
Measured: 0.92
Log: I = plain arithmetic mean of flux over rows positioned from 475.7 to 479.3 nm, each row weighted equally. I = 12.4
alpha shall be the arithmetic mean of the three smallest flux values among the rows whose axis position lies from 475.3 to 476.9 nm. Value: 11.9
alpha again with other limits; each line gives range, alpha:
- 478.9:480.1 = 12.0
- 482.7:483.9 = 11.2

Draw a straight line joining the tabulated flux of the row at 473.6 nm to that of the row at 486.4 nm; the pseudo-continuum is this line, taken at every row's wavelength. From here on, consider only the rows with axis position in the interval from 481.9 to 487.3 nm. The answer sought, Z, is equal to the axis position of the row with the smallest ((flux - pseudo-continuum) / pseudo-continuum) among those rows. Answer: 484.2 nm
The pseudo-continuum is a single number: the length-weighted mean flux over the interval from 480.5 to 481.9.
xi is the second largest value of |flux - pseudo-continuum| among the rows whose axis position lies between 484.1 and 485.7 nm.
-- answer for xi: 1.07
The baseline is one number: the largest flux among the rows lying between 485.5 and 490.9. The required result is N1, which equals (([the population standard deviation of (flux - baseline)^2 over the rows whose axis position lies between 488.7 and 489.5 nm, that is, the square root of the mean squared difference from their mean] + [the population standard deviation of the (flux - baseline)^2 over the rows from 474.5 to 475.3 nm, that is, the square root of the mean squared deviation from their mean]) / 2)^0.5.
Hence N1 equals 0.49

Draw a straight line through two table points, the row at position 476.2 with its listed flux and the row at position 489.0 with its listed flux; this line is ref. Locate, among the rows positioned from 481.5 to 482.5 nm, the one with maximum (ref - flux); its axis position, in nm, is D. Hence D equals 482.0 nm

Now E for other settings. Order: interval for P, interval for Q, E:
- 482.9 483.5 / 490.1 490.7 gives 1.03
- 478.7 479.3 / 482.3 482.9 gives 1.03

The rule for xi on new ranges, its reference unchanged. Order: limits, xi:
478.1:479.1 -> 0.33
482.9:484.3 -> 1.17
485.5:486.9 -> 1.37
